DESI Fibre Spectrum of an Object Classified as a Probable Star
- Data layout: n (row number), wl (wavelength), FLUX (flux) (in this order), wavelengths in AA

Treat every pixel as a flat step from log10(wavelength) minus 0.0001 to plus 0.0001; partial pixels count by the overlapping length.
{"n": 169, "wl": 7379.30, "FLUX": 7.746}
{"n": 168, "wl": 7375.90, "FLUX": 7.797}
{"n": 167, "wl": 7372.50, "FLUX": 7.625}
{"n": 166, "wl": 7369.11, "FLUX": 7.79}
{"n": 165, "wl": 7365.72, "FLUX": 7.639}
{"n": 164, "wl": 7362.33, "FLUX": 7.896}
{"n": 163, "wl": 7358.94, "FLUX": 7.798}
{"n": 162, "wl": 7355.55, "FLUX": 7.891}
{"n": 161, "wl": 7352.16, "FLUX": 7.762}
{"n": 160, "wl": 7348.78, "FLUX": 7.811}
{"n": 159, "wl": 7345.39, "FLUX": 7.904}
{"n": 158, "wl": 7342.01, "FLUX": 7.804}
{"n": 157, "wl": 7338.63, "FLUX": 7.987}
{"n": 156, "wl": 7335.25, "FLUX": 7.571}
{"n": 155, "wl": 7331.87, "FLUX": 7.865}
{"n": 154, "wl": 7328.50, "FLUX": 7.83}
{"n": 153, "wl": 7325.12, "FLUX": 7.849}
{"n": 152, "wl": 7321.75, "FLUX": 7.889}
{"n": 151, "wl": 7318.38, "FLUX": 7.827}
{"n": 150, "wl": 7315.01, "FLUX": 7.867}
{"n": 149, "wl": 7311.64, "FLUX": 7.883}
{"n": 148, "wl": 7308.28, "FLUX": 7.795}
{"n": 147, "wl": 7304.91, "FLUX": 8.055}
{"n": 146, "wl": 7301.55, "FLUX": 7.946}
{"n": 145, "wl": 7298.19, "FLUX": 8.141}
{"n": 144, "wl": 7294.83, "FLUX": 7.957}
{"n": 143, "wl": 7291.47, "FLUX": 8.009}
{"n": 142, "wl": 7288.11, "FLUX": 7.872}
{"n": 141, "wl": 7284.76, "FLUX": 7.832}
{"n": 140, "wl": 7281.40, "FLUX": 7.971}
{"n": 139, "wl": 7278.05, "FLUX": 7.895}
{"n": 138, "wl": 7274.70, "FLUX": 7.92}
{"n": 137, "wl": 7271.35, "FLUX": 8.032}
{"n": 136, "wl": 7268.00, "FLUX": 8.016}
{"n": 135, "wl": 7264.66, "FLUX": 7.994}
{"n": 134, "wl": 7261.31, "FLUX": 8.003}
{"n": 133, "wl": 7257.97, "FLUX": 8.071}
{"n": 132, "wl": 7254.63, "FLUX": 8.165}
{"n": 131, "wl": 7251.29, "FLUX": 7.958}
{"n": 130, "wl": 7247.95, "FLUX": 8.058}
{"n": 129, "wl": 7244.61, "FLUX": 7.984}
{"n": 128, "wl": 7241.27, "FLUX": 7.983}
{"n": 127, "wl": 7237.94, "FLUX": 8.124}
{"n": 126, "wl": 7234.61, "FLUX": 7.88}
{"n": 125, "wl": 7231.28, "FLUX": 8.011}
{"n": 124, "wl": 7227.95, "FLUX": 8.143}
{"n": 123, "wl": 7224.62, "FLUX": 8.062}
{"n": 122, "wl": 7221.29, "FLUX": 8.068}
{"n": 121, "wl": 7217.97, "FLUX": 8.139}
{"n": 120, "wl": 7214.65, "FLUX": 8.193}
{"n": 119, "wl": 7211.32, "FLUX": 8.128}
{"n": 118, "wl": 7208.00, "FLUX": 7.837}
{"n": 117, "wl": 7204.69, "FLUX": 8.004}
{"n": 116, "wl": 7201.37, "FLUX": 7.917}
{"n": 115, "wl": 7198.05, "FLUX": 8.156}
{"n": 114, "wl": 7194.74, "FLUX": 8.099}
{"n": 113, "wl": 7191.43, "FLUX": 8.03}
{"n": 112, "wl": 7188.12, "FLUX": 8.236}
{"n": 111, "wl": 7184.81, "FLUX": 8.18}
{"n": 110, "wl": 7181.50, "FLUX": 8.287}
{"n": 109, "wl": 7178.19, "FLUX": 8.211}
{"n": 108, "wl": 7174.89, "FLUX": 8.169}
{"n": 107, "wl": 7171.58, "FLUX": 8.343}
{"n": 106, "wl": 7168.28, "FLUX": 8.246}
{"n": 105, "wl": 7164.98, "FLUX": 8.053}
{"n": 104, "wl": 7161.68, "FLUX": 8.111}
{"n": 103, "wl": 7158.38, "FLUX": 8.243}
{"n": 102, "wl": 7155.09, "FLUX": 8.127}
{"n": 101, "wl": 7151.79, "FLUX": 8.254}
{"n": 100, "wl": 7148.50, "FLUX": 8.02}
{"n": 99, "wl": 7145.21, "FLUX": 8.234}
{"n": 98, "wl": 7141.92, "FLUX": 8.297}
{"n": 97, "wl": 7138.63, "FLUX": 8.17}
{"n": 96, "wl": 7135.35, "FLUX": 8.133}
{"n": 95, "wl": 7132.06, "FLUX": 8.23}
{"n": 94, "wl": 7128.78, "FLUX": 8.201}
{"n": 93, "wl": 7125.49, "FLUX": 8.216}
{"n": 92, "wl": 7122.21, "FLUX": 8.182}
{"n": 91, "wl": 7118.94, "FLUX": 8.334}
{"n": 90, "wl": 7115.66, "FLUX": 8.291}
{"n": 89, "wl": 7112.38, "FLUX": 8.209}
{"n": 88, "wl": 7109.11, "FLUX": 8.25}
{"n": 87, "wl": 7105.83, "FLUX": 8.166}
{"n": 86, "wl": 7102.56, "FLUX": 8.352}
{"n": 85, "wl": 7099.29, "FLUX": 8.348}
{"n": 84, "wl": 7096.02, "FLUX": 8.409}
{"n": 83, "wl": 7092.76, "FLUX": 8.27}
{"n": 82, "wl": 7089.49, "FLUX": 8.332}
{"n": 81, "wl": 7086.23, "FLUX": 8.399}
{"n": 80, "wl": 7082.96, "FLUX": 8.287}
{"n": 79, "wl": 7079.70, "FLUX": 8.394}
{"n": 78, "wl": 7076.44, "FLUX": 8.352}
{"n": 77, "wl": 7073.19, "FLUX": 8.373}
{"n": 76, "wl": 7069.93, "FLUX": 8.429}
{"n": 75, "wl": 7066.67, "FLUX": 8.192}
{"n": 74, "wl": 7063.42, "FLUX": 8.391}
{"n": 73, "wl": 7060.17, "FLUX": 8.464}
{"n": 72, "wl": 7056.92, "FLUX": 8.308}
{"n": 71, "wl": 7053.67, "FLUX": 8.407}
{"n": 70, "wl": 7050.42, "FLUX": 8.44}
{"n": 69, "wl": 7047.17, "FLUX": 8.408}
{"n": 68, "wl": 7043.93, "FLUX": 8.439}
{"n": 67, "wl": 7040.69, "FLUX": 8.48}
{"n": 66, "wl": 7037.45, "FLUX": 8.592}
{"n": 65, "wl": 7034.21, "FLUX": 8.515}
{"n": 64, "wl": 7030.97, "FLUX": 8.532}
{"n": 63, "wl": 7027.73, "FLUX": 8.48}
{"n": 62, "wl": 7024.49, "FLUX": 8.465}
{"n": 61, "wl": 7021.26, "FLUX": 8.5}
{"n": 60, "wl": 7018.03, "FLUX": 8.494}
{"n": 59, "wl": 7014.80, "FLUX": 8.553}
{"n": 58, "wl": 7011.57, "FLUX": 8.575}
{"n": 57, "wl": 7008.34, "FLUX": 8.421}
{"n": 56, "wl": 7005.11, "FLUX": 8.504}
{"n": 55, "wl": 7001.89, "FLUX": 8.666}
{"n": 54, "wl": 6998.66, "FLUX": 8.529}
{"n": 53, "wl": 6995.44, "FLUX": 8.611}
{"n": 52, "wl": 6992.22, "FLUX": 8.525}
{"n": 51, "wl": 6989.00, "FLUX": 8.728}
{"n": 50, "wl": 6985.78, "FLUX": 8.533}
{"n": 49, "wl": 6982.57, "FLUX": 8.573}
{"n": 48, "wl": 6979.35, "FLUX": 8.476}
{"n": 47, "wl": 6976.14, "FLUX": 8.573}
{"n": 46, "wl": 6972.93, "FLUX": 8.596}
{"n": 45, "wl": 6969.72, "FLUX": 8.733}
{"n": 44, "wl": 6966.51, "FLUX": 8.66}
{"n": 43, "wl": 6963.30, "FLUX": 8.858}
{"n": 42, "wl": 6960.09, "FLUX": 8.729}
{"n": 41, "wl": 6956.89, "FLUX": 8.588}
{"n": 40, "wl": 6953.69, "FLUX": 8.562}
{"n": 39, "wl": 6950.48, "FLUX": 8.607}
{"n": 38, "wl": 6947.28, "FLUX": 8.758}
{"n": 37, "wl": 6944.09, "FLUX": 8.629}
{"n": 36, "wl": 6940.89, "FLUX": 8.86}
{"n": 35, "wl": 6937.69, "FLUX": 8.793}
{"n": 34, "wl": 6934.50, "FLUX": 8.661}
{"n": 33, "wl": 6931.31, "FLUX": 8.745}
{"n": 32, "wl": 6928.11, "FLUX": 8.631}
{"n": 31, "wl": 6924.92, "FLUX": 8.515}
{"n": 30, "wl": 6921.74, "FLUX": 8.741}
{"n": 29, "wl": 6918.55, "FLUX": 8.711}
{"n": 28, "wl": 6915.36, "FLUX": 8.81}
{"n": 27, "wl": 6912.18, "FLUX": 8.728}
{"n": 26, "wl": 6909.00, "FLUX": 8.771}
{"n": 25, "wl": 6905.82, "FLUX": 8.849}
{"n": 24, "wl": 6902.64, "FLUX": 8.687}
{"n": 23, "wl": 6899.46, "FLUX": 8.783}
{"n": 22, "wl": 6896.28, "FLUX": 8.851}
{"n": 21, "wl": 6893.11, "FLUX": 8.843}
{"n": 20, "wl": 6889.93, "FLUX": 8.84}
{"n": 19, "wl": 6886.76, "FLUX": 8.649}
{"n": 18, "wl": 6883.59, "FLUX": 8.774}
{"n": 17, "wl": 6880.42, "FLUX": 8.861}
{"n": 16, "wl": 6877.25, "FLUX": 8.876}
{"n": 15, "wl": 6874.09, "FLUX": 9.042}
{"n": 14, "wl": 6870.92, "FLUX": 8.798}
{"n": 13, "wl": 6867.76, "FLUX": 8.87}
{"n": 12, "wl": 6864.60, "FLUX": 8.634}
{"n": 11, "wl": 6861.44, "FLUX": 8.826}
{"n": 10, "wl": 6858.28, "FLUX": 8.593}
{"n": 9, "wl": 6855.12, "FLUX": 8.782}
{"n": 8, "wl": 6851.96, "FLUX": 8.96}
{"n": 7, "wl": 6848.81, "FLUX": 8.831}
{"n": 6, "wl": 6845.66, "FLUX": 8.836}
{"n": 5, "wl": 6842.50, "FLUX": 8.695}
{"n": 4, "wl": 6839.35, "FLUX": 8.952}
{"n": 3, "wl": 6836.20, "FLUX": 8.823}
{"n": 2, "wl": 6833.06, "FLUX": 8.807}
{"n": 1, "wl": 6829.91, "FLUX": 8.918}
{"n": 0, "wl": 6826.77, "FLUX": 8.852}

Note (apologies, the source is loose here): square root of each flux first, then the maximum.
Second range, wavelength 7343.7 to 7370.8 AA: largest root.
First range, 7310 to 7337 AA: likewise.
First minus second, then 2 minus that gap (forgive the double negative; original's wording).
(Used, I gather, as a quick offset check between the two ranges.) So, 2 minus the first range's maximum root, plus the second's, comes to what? 2.00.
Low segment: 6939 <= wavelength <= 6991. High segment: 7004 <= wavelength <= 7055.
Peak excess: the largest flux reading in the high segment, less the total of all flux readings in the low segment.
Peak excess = -130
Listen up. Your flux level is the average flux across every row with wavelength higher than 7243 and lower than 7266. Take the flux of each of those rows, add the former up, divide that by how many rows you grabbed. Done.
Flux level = 8.0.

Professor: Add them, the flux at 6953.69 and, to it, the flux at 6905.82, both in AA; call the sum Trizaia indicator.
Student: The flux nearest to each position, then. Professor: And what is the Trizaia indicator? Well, 17.4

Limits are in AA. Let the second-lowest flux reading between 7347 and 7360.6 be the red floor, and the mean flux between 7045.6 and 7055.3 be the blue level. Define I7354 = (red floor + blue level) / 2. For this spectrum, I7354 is 8.11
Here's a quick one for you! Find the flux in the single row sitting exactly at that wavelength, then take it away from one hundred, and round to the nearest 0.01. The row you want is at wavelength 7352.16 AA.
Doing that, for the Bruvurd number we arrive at 92.24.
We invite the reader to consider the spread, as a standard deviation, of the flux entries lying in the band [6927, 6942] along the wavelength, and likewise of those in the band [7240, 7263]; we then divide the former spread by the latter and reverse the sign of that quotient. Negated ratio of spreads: -1.3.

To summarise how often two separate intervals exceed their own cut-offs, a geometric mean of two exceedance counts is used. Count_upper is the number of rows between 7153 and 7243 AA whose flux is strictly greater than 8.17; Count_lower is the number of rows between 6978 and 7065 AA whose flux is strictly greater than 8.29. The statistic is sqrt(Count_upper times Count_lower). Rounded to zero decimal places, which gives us 15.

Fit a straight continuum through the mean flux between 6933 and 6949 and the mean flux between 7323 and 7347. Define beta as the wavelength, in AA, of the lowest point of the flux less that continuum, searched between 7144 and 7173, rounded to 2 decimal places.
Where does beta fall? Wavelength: 7148.50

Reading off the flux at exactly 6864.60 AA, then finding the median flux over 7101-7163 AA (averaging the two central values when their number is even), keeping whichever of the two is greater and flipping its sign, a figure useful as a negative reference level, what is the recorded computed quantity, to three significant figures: -8.63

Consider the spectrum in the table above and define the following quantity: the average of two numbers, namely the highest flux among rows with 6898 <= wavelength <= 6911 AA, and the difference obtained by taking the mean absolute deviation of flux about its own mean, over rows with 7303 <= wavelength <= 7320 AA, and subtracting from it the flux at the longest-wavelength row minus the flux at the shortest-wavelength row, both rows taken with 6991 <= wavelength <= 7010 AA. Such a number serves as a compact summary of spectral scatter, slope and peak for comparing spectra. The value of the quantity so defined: 4.51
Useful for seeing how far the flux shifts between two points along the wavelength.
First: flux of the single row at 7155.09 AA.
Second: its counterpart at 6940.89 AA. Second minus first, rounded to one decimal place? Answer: 0.7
